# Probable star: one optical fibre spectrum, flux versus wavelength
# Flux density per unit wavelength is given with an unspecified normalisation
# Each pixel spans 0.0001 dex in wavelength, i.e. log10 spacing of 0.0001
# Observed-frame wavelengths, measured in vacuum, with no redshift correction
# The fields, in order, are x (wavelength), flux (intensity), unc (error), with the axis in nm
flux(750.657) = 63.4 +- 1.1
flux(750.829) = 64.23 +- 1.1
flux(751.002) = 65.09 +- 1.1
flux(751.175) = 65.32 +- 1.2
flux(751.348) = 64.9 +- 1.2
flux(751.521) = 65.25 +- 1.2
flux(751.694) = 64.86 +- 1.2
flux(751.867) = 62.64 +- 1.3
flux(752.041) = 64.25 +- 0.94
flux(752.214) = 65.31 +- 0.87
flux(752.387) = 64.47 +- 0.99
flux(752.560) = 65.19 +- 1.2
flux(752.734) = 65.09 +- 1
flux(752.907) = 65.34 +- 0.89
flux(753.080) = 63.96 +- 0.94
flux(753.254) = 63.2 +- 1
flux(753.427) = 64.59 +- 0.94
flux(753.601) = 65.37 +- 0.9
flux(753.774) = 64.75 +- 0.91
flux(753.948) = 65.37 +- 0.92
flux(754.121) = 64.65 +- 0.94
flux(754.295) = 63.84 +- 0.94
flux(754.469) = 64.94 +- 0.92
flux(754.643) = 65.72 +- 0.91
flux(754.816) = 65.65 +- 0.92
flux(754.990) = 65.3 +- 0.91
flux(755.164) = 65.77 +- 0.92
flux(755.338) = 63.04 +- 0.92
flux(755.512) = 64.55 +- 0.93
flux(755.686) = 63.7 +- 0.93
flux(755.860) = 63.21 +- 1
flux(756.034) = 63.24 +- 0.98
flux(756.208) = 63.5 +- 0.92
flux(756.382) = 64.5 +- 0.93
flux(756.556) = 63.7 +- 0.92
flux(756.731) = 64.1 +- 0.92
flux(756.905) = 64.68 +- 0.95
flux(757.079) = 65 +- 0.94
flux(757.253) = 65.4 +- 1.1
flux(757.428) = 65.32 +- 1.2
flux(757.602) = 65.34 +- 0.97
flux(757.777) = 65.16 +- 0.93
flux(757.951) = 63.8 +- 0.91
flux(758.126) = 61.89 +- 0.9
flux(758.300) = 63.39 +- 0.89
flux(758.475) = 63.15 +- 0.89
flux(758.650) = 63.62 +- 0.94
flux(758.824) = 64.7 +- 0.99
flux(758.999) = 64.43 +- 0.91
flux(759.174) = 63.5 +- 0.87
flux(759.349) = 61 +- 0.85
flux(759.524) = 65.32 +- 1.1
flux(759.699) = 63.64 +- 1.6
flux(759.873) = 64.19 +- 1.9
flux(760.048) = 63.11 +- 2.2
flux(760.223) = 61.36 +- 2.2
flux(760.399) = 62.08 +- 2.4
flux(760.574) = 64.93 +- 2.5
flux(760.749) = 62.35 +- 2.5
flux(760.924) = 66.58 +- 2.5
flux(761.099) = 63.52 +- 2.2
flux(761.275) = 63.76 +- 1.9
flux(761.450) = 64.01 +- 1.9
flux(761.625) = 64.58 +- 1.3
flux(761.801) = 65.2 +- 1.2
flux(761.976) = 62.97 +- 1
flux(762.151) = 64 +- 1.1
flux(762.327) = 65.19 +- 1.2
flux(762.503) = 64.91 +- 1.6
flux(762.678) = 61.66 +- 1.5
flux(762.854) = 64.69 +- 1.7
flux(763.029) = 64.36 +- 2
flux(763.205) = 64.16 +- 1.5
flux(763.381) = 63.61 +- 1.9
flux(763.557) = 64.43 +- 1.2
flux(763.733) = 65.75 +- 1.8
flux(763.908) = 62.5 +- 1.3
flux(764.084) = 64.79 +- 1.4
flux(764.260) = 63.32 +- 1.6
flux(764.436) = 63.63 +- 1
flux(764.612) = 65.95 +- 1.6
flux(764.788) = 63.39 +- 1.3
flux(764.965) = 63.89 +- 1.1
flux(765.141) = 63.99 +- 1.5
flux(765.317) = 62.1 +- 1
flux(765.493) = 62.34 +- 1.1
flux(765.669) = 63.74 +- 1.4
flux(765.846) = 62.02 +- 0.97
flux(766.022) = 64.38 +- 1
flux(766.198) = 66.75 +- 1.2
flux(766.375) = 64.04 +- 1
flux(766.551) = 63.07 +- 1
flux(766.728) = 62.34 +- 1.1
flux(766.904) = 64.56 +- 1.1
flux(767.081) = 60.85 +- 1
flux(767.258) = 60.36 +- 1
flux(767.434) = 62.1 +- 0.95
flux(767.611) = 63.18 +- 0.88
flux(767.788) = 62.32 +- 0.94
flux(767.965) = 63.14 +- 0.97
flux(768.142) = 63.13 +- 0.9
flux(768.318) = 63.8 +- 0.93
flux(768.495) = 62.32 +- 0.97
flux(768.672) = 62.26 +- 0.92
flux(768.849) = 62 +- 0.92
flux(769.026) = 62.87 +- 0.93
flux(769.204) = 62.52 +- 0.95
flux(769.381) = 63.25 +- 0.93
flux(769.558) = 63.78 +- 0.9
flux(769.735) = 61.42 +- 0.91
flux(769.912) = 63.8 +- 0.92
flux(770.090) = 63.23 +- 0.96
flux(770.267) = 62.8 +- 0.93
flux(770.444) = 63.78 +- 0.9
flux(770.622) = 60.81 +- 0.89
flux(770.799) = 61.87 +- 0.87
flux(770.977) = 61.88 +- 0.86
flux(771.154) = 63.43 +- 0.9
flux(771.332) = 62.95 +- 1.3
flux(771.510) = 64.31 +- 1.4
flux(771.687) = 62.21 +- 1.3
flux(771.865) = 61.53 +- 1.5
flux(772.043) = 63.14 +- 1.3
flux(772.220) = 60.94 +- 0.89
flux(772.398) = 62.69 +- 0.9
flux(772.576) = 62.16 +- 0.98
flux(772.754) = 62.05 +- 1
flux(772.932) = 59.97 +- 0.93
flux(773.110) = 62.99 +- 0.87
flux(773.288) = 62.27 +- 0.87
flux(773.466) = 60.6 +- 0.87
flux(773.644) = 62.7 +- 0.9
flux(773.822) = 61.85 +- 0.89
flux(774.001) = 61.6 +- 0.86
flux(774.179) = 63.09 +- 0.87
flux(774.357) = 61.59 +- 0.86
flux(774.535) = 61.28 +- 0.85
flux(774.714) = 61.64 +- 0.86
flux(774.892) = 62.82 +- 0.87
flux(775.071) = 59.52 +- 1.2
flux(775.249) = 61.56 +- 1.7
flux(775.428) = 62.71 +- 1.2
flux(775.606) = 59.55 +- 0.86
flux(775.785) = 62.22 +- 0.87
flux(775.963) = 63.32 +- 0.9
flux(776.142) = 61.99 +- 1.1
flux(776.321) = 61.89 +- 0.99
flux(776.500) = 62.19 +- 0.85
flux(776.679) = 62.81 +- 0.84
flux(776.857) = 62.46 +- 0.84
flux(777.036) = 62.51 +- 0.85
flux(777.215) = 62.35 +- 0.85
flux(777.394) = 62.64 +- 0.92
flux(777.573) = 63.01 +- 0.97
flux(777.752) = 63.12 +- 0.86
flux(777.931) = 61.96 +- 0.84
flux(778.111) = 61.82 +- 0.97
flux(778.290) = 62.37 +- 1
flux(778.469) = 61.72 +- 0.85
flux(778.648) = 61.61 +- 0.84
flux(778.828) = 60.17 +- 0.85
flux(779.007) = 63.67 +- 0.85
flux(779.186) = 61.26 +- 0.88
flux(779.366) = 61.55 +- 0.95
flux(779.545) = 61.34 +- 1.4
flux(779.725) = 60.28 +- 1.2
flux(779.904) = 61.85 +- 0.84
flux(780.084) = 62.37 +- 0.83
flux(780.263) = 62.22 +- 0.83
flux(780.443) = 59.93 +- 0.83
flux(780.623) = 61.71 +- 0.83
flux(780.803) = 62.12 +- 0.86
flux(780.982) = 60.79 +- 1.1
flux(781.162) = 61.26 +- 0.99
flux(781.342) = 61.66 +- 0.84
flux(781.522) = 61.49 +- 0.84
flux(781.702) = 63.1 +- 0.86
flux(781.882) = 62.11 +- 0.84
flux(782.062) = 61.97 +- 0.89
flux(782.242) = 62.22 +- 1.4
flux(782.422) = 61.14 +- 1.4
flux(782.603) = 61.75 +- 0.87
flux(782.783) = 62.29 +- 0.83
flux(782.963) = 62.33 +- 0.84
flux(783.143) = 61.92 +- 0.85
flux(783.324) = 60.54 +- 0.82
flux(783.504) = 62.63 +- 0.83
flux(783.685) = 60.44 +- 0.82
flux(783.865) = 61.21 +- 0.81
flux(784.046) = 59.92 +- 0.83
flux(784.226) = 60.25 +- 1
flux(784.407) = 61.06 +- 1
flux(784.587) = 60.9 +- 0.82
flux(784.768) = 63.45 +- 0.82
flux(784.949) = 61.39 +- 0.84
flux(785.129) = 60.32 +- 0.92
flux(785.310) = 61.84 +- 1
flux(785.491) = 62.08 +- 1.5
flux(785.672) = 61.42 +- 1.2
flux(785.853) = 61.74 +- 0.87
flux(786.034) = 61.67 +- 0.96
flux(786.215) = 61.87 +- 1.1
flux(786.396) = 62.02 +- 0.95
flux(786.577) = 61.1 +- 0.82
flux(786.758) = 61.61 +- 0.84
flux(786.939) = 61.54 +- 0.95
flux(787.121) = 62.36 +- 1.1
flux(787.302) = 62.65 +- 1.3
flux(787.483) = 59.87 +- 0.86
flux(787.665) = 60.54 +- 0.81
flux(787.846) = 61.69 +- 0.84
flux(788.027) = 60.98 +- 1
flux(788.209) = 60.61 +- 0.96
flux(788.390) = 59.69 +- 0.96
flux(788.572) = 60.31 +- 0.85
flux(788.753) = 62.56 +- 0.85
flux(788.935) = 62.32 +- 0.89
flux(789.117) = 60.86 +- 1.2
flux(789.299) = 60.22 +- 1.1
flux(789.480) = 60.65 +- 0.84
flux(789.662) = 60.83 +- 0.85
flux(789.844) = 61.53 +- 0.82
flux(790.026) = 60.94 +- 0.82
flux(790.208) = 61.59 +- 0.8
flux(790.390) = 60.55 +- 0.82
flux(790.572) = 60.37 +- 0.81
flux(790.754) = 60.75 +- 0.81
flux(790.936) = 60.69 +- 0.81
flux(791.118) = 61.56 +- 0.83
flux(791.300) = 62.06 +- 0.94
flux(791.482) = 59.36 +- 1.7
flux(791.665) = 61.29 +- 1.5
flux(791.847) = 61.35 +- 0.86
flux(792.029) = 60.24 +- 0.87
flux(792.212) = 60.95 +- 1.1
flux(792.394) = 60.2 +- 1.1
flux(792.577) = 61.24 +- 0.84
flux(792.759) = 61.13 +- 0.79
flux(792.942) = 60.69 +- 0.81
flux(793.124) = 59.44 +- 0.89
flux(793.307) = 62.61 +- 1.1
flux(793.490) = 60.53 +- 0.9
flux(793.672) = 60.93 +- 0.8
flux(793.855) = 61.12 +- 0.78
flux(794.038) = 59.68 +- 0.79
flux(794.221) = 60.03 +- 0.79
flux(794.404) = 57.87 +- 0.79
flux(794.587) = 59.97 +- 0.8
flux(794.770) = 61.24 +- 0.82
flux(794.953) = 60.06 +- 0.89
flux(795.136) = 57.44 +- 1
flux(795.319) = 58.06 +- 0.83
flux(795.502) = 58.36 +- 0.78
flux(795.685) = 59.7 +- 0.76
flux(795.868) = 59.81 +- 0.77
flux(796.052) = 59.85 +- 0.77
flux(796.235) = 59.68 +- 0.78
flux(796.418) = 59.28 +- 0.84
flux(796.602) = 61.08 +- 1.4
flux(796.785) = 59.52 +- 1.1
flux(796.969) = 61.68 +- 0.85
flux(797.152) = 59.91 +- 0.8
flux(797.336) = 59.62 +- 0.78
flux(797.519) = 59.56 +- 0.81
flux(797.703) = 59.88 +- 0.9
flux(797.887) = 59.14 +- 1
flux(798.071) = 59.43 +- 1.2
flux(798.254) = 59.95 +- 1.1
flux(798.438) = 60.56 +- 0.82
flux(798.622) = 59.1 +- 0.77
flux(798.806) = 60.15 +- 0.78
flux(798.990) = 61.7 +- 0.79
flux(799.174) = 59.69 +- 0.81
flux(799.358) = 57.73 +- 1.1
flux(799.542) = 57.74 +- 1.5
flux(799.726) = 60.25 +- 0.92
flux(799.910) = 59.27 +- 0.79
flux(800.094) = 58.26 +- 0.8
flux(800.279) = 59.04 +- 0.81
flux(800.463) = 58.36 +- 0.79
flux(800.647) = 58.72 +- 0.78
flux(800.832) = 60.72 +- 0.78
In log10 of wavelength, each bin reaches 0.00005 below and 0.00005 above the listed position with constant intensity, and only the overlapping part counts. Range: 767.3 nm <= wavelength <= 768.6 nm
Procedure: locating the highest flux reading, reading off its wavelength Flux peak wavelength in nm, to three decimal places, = 768.318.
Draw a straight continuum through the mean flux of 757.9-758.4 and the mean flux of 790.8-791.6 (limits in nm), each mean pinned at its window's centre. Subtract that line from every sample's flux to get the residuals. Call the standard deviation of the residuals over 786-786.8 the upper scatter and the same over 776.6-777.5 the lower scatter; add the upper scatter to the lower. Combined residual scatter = 0.5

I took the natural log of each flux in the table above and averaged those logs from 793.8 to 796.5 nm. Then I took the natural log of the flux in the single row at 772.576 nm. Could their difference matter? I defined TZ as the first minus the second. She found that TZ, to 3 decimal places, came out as -0.044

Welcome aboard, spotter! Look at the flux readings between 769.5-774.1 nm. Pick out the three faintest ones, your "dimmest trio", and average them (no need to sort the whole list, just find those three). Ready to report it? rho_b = 60.5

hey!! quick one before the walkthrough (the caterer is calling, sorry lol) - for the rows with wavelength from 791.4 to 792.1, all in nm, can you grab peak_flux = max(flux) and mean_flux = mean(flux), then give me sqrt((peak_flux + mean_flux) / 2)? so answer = 7.81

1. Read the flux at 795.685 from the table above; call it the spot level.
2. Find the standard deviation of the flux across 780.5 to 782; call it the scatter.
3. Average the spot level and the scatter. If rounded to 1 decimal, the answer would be 30.2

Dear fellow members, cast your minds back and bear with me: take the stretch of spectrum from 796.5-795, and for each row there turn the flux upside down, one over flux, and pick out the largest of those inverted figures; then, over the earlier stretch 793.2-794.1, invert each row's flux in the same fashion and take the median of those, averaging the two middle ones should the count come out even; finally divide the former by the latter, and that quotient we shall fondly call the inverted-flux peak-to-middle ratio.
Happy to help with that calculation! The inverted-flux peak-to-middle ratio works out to 1.06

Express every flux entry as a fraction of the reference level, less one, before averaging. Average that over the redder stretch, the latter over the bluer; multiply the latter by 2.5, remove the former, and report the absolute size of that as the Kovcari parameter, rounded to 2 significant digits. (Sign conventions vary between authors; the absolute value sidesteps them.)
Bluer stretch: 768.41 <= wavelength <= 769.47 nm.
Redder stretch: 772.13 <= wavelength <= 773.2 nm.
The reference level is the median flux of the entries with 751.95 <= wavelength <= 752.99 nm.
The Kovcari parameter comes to 0.049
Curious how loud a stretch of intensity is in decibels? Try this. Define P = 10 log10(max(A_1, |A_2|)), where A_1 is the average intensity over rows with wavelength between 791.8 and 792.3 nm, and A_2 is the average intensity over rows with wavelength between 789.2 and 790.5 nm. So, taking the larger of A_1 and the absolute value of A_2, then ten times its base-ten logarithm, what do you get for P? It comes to 17.85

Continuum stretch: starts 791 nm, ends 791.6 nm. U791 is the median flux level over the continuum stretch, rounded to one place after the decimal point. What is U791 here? 61.6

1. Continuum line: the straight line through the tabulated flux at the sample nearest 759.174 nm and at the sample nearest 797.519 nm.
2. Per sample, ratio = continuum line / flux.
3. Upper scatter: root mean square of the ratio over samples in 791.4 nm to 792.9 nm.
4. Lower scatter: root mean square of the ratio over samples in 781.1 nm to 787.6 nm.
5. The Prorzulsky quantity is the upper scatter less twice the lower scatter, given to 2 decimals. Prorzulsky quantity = -0.99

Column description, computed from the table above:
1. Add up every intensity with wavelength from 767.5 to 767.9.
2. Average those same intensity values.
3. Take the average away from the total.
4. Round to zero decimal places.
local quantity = 63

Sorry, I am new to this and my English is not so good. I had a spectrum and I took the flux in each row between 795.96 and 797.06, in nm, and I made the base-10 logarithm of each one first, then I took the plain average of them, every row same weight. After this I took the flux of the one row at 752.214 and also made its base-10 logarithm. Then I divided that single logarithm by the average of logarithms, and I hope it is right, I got 1.02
